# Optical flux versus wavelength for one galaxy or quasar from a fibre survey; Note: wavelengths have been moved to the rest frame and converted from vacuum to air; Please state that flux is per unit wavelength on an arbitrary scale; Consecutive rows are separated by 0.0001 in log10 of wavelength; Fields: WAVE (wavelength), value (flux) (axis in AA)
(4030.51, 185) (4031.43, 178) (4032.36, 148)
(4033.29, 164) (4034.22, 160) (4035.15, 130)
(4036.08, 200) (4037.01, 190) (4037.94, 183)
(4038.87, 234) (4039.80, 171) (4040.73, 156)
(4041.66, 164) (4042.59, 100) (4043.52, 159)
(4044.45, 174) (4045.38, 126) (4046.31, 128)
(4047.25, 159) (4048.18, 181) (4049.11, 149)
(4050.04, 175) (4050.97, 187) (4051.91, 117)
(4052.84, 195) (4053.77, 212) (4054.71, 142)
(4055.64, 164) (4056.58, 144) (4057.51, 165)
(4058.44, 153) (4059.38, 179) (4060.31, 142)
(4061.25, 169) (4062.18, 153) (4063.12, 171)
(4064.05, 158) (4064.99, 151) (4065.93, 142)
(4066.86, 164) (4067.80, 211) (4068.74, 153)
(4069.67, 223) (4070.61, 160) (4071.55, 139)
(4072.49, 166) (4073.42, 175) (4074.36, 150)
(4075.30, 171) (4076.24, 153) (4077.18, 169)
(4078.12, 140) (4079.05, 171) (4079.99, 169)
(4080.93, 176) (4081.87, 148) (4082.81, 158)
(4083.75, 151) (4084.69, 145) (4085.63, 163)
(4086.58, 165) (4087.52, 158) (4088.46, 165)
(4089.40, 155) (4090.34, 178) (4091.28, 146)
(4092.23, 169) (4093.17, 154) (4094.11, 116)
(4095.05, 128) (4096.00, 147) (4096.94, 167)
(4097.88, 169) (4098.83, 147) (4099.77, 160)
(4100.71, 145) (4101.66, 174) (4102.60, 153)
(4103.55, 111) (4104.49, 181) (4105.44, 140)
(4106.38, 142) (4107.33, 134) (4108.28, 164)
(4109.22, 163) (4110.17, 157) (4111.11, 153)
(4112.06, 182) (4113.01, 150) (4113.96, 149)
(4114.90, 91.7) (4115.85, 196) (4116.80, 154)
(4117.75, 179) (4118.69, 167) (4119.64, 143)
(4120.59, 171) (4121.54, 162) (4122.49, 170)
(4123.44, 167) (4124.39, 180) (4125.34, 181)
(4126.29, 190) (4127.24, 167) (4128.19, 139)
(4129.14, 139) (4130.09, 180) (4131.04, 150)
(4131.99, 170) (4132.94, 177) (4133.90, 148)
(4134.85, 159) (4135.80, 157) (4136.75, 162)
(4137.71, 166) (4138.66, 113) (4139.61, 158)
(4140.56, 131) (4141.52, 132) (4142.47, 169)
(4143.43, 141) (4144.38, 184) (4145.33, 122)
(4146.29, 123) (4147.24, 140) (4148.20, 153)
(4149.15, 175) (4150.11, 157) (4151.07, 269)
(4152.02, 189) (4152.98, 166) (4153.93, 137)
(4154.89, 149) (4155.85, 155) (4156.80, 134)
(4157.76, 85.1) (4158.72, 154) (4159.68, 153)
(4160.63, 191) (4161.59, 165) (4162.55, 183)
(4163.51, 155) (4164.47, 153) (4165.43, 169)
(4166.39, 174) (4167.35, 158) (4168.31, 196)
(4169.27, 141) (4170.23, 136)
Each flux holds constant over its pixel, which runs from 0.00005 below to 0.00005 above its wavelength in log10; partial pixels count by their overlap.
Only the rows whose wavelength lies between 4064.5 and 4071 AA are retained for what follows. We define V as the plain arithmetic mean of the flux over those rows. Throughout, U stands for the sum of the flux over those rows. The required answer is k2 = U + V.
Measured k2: 1376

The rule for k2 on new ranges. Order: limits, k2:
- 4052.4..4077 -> 4471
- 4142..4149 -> 1179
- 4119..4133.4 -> 2652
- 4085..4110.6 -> 4305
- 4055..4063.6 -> 1600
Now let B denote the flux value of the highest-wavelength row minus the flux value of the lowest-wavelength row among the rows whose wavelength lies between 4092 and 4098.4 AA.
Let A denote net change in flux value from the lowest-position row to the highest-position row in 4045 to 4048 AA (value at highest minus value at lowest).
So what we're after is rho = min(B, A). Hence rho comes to 0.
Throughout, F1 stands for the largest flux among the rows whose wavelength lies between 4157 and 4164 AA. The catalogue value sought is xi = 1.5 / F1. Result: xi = 0.0079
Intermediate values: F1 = 191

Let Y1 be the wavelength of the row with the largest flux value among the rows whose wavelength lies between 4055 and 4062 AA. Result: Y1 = 4059.38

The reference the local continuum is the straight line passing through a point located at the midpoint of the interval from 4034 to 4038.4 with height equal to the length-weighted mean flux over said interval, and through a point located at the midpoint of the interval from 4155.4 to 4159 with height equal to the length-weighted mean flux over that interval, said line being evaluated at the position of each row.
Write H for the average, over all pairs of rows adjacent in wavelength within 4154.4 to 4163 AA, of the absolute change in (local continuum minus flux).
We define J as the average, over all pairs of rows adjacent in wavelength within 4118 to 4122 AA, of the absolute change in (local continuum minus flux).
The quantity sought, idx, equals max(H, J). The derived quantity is 28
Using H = 28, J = 20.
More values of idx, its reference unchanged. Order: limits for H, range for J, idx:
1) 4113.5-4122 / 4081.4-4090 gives 38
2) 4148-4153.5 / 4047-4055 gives 51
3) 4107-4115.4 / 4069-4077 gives 26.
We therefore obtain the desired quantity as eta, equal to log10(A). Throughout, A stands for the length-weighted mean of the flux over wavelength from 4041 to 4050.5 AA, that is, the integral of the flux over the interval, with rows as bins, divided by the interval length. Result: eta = 2.18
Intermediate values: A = 152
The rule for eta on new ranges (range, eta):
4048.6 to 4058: 2.22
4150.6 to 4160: 2.20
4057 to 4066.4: 2.20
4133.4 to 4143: 2.17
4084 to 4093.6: 2.20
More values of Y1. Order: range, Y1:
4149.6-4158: 4151.07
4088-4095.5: 4090.34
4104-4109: 4104.49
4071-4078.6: 4073.42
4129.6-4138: 4130.09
